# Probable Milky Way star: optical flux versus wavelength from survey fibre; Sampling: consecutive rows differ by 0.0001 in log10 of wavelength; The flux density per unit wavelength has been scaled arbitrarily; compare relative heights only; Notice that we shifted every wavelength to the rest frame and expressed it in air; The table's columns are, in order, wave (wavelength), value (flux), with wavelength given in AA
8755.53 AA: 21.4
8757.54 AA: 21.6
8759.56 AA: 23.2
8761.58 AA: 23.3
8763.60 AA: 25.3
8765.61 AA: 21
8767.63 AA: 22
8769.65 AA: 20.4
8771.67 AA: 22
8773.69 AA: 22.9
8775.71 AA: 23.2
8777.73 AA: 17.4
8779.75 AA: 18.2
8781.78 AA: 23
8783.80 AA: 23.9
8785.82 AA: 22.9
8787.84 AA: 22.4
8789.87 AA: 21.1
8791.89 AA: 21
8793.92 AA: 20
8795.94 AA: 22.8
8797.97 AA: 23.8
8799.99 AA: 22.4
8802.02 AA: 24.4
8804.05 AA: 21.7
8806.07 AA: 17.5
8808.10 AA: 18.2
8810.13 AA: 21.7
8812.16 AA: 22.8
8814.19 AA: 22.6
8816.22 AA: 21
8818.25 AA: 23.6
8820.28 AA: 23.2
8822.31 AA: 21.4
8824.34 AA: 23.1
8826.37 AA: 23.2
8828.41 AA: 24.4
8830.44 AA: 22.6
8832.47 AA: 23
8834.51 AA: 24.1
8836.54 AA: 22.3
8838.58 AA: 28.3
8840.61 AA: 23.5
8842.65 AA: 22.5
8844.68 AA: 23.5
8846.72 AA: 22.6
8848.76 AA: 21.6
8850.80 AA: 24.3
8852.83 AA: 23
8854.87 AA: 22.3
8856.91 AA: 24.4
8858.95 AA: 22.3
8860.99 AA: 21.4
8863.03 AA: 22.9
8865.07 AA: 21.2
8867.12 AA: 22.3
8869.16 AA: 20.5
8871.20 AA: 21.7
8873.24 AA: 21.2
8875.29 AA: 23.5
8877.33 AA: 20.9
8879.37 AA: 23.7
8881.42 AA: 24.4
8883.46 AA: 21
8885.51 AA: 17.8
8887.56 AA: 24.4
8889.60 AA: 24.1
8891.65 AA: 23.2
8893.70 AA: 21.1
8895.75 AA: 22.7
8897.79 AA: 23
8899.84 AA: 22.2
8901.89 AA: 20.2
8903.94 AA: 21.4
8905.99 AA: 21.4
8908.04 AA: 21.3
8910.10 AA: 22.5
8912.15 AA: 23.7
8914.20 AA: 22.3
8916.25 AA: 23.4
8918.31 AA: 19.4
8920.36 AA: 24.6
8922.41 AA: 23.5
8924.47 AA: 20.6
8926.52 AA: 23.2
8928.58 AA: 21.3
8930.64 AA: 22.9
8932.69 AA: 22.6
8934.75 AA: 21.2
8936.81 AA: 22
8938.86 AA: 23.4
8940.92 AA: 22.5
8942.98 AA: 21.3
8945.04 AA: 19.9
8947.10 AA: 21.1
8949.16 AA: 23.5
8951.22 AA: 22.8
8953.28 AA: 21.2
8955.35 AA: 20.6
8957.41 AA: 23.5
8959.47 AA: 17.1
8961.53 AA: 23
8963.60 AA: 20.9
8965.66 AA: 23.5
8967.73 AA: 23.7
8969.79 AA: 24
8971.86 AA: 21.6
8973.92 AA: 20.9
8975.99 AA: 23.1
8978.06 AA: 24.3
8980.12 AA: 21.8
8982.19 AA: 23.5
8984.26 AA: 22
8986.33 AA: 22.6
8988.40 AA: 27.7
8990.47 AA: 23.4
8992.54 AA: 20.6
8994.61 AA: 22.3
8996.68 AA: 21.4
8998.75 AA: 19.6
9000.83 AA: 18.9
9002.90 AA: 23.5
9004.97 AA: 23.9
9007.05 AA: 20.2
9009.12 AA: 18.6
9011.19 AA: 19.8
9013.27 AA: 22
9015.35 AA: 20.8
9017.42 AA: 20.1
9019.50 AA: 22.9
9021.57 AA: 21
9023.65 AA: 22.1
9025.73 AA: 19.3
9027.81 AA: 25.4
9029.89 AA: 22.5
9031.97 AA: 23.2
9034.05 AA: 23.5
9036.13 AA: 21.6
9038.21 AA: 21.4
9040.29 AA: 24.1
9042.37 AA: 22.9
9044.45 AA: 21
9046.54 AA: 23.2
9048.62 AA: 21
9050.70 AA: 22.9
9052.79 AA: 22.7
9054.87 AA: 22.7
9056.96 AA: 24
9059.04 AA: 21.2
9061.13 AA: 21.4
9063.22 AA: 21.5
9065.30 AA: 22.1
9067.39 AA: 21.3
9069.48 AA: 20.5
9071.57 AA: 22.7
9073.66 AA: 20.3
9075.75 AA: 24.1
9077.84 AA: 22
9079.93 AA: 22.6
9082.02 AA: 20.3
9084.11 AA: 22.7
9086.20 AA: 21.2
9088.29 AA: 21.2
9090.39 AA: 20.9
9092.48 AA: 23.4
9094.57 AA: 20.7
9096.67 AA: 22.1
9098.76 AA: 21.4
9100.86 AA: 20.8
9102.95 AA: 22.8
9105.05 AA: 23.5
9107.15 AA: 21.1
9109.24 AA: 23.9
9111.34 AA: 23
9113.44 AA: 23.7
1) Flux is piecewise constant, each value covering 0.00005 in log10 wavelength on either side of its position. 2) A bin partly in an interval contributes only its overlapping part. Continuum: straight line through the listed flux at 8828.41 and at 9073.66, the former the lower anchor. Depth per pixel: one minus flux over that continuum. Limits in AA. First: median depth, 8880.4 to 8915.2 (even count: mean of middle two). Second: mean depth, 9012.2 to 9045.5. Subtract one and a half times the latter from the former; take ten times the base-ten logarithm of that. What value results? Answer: -10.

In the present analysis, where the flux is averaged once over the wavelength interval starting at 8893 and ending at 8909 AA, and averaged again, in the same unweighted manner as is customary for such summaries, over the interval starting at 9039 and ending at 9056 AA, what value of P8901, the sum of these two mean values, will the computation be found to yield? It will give 44.2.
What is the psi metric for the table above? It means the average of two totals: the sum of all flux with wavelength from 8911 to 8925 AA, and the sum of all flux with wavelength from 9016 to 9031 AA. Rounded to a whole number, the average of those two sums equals 155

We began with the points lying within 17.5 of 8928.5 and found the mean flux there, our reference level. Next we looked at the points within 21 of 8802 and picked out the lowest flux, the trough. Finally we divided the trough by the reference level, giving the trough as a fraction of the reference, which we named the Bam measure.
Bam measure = 0.79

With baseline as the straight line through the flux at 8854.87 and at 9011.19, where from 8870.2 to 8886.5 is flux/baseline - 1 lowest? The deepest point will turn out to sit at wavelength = 8885.51 AA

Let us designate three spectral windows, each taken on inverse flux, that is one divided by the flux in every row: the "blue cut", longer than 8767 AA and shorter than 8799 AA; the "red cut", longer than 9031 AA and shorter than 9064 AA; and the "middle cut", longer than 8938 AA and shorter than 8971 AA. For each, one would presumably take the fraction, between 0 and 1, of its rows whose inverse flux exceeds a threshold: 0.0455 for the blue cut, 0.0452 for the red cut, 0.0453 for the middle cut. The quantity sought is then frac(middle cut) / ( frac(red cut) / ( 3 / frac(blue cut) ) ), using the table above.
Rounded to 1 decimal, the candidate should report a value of 8.0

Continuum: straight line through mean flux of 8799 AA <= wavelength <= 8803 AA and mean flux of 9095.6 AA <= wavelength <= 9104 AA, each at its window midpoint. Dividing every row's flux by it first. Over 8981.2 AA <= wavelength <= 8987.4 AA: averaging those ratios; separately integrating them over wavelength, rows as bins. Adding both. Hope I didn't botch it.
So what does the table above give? 7.30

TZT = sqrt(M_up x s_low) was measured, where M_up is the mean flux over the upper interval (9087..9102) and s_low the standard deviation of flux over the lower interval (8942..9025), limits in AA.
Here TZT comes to 6.4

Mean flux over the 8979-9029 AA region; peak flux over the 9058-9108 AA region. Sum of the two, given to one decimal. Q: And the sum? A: 45.9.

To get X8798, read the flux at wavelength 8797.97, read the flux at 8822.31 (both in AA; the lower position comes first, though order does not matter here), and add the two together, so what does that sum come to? 45.2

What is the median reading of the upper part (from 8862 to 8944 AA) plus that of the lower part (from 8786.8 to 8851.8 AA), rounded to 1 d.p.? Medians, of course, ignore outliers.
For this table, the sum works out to 44.9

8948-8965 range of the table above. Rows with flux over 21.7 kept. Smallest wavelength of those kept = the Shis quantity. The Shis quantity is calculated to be 8949.16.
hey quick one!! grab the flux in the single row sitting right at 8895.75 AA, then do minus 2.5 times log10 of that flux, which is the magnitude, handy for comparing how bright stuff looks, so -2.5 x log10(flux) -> -3.39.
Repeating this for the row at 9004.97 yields -3.45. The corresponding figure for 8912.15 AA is -3.44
